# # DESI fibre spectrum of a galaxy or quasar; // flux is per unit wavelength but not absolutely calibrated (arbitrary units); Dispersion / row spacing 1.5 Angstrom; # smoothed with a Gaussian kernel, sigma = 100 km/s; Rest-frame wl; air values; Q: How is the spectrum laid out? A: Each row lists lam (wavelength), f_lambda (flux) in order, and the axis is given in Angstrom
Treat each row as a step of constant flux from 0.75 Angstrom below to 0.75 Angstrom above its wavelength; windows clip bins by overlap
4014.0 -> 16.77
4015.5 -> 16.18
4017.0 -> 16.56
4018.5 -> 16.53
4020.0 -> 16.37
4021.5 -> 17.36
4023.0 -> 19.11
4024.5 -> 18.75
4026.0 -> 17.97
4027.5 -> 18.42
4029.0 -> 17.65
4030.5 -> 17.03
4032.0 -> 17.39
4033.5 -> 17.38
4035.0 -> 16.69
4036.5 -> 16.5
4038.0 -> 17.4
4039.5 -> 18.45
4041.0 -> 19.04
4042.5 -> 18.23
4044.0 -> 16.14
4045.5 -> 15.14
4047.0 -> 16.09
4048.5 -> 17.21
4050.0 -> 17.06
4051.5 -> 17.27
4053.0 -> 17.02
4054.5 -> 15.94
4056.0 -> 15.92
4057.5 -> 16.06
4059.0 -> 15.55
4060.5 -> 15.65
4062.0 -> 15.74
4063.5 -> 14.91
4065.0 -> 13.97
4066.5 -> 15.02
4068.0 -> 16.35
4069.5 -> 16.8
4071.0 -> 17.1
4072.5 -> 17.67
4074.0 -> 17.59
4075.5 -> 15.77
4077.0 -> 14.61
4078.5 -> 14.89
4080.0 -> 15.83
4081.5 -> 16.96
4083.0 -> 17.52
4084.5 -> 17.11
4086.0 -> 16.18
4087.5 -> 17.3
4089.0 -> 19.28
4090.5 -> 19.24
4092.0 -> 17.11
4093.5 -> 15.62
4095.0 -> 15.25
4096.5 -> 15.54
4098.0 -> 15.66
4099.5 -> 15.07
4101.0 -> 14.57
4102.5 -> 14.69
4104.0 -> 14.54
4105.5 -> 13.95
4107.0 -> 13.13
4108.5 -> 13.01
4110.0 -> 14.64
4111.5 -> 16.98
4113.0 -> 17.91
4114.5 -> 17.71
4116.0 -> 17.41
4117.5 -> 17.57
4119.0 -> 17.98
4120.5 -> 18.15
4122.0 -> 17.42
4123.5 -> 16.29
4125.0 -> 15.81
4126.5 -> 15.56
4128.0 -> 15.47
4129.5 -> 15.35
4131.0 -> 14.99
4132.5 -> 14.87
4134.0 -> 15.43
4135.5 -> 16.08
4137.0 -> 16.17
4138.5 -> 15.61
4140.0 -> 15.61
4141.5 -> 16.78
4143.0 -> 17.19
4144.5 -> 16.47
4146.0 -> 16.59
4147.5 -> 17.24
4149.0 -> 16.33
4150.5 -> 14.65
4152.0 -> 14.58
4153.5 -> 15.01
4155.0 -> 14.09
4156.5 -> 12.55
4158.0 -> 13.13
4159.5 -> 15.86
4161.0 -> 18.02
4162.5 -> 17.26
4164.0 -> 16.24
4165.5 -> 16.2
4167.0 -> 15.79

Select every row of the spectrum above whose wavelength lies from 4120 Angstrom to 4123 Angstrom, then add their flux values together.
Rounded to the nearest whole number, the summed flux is 36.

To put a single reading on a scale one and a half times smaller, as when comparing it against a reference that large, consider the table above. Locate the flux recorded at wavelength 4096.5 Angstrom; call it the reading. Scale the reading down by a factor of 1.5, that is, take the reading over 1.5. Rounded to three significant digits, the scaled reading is 10.4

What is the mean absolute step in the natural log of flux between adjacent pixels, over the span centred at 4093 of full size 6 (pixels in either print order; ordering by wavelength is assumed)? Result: 0.077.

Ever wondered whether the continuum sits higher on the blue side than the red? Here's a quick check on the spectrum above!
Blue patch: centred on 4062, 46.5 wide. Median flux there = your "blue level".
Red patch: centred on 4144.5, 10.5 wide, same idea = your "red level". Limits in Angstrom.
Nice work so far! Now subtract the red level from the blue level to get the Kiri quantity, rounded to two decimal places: -0.45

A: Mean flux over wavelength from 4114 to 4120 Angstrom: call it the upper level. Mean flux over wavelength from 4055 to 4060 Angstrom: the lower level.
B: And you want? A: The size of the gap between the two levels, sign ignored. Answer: 1.8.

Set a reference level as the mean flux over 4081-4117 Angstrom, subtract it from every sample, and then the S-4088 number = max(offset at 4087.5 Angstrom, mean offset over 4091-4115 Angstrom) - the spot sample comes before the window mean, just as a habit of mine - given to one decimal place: 1.2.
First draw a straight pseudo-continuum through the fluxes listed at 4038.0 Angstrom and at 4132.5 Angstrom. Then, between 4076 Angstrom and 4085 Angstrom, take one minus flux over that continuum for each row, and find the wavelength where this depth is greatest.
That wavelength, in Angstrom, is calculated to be 4077.0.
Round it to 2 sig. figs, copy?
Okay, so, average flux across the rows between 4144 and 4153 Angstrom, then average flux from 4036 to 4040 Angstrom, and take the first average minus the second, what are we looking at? -1.5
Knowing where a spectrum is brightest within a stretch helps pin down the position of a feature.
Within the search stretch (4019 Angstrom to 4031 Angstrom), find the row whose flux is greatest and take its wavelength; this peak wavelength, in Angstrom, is 4023.0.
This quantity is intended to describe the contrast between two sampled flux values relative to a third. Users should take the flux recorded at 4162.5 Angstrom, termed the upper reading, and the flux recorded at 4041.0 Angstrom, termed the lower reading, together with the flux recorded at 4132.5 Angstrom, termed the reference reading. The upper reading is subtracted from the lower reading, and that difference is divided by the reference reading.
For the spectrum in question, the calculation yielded 0.12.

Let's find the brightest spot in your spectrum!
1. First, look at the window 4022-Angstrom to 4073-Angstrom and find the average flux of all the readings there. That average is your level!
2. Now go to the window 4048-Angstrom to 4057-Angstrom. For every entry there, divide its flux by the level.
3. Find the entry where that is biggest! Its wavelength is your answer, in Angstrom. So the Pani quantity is 4051.5 Angstrom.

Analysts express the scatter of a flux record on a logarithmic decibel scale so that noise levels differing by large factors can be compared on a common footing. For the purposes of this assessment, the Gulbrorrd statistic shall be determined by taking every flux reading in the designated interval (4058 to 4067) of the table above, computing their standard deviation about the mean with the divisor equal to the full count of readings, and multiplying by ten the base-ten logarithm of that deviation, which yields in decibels -2.2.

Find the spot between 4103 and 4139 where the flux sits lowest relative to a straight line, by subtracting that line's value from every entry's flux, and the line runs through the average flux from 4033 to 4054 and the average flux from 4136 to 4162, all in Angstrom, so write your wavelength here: 4108.5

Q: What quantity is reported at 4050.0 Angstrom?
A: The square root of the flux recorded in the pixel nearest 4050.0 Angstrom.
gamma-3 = 4.13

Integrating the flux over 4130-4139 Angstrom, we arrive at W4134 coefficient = 140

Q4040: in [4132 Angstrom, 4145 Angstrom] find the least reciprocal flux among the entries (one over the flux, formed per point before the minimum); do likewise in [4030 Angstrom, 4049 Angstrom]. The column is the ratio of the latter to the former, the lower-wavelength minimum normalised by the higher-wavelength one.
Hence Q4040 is 0.90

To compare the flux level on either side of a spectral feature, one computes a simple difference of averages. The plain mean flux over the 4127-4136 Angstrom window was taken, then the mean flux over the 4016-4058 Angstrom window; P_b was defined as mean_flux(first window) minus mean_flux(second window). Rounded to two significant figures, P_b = -1.8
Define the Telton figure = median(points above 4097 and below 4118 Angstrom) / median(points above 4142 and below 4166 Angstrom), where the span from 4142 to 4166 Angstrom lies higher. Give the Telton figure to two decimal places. 0.92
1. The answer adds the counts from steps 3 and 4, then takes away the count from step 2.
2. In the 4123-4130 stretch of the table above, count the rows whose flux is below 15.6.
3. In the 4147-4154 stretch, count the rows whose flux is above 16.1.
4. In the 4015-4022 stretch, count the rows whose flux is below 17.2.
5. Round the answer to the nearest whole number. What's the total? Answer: 3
